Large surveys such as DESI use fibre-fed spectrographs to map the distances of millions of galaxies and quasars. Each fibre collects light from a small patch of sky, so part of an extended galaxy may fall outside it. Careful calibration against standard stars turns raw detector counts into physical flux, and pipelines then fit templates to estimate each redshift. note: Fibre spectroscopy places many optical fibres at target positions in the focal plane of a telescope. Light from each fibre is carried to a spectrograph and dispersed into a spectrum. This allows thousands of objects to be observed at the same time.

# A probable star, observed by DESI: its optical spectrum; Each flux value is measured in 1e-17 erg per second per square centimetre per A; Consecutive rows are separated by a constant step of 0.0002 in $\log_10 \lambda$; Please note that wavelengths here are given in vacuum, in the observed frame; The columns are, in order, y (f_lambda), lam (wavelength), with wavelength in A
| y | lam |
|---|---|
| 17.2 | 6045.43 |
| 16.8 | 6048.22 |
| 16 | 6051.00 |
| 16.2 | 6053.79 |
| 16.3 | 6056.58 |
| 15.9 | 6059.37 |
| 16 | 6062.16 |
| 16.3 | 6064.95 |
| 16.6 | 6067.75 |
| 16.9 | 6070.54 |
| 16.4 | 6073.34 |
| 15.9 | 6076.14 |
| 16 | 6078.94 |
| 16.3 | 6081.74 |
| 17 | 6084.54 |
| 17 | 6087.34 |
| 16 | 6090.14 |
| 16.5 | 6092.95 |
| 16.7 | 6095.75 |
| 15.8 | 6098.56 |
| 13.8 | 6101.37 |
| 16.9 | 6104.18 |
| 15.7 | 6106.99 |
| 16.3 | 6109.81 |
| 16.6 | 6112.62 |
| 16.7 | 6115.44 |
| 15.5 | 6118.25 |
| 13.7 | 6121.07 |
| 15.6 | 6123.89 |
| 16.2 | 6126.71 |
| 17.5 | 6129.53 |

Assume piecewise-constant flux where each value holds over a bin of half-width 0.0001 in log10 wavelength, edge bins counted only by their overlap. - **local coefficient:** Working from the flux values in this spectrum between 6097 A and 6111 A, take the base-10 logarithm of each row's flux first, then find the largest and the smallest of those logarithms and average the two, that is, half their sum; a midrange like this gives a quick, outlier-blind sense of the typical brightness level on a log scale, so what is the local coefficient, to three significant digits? 1.18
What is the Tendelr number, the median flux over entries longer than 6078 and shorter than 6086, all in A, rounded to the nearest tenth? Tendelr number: 16.3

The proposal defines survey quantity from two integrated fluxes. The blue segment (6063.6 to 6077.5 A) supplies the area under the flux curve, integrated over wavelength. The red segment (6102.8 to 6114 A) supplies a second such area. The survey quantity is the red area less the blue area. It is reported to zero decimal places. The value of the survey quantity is -45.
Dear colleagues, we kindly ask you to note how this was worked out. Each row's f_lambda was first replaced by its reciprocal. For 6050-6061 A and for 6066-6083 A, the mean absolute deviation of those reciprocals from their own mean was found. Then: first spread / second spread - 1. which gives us -0.45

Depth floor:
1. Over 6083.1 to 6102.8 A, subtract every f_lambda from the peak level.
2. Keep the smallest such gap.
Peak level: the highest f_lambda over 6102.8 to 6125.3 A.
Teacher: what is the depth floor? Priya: -0.10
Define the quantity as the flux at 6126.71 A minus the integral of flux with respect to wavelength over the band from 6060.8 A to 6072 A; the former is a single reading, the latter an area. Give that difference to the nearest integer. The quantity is -168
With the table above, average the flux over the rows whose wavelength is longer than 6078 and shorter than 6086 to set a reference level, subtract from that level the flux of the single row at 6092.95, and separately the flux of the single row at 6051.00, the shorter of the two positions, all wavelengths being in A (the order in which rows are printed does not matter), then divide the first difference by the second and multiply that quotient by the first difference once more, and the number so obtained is 0.0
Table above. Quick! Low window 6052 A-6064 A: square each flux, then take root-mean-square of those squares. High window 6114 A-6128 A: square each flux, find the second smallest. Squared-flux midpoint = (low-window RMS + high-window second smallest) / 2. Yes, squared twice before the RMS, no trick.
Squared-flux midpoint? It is 250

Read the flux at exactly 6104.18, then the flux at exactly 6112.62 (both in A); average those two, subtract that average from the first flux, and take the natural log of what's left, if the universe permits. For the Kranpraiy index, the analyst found -1.9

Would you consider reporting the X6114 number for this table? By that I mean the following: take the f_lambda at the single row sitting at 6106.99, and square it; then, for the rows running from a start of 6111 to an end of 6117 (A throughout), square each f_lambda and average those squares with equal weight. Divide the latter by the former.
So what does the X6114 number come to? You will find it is 1.12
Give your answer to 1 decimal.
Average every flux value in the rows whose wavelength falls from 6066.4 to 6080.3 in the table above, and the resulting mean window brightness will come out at 16.4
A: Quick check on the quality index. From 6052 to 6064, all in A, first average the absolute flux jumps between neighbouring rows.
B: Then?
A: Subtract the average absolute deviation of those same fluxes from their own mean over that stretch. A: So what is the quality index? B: 0.05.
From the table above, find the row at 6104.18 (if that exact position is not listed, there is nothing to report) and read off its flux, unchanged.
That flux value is 16.9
